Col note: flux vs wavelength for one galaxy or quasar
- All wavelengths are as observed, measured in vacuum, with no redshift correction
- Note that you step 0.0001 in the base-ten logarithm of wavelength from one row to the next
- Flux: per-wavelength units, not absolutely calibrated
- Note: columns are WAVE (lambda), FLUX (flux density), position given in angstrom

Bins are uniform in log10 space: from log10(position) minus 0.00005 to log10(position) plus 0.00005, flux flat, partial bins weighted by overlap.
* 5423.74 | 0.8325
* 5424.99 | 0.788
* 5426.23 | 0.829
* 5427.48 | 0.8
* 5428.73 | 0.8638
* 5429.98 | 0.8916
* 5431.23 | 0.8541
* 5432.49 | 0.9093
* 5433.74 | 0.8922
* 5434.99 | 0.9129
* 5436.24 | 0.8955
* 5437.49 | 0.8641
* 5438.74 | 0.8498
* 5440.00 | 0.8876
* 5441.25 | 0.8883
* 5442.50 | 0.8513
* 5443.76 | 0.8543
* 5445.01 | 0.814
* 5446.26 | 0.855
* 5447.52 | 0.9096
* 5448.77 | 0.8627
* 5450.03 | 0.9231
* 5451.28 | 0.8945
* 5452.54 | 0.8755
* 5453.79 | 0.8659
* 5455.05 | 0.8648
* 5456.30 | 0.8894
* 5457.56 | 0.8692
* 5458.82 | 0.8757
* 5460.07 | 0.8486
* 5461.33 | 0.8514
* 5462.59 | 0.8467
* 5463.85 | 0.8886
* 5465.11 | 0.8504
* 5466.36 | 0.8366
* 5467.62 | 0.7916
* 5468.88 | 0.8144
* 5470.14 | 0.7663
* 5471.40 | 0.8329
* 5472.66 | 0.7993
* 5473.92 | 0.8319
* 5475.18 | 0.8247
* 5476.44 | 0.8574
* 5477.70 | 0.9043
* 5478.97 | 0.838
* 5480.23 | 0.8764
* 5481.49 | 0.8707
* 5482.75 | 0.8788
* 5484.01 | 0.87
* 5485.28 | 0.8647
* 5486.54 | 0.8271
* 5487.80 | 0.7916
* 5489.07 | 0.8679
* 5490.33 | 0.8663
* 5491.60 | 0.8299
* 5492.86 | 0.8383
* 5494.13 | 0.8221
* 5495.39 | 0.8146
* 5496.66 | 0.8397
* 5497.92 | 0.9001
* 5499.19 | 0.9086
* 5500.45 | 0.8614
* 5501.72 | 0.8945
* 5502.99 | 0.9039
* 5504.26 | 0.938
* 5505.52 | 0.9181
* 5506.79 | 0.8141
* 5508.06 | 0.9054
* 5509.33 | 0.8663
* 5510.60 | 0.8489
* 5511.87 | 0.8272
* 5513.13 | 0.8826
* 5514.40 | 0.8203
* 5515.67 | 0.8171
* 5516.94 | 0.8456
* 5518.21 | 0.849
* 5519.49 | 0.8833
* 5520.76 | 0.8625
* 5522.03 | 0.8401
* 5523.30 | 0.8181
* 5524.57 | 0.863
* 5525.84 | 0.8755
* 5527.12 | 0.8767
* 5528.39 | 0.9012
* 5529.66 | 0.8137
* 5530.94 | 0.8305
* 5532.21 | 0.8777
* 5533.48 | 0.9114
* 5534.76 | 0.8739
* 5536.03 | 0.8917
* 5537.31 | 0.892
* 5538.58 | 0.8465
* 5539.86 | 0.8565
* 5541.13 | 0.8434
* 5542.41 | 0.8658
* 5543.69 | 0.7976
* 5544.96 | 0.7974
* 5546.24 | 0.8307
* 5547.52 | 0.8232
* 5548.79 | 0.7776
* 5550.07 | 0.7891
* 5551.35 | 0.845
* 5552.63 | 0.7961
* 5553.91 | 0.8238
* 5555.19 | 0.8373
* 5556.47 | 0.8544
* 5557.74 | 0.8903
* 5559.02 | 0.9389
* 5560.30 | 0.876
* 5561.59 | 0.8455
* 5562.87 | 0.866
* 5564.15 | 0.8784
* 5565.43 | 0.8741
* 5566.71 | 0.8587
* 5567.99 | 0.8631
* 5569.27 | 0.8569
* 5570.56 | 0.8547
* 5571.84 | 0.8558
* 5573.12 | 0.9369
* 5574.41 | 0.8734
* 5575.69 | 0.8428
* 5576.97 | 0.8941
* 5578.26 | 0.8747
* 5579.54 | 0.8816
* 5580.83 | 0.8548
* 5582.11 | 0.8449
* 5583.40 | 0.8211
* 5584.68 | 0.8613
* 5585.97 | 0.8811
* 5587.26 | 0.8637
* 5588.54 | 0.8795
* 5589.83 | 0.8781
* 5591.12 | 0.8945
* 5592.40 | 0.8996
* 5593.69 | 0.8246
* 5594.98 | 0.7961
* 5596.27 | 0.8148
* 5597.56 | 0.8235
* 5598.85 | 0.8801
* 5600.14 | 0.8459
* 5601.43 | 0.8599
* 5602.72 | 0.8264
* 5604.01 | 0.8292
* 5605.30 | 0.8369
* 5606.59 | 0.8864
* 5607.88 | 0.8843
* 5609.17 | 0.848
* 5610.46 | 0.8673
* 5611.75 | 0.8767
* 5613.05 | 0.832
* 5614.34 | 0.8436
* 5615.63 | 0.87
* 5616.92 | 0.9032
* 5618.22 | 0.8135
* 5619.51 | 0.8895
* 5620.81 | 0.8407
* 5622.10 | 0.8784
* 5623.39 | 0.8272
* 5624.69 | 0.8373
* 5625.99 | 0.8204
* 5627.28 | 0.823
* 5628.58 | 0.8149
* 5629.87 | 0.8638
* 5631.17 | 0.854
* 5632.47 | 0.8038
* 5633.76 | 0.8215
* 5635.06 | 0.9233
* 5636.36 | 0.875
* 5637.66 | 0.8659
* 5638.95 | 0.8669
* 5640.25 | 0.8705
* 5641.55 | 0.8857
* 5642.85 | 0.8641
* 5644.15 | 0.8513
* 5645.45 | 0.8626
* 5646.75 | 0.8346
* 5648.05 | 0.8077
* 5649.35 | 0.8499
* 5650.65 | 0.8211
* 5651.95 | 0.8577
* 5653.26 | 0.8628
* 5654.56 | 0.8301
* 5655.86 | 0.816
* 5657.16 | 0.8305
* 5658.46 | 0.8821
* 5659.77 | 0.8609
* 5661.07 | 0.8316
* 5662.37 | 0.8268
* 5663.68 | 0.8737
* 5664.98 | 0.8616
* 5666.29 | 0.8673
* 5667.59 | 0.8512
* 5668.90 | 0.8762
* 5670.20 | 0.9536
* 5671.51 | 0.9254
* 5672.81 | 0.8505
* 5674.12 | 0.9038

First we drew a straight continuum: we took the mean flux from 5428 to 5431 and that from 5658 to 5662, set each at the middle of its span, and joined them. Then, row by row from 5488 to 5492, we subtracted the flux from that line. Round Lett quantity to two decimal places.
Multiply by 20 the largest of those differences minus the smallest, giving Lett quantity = 0.76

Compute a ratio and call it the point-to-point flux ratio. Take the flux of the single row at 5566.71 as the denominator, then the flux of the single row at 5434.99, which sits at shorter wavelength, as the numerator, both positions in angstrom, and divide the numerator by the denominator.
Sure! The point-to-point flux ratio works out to 1.06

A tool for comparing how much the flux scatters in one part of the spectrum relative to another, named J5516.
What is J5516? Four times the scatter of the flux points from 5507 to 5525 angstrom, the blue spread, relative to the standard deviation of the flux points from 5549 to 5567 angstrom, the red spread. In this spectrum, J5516 2.8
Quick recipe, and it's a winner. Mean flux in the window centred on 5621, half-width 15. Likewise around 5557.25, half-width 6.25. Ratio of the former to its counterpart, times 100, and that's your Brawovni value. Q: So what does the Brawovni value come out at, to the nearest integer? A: 100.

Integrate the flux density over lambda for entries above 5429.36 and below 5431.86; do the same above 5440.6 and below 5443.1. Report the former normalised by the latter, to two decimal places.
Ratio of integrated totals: 1.00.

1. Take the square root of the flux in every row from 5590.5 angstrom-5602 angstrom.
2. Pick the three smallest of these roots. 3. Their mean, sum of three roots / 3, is 0.901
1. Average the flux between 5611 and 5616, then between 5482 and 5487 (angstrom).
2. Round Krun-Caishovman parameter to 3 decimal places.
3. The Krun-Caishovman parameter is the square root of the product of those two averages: 0.858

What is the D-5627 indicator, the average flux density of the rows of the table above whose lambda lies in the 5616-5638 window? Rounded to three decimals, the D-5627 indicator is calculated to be 0.850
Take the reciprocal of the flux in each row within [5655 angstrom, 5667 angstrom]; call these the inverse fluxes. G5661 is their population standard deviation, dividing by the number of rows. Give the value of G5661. 0.031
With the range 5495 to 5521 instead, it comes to 0.049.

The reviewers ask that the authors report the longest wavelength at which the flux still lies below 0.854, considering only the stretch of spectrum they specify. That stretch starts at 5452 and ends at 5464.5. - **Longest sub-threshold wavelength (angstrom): 5462.59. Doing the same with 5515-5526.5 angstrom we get 5523.30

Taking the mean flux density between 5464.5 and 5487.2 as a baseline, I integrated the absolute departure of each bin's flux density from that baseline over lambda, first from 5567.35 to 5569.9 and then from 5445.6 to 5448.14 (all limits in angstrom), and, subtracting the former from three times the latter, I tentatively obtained 0.263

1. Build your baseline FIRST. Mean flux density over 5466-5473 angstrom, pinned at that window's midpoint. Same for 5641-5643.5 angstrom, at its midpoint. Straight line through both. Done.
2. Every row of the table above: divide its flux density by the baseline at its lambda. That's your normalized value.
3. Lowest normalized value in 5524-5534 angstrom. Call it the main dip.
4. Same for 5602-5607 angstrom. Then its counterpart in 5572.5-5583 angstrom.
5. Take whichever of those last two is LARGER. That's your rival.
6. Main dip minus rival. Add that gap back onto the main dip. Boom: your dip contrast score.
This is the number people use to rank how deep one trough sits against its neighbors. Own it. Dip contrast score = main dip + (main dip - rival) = 0.97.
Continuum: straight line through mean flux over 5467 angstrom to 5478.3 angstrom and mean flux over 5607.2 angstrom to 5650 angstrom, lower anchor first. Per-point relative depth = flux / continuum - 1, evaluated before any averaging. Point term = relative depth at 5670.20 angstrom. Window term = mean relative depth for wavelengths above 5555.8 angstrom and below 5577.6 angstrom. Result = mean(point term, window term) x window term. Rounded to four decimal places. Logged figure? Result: 0.0027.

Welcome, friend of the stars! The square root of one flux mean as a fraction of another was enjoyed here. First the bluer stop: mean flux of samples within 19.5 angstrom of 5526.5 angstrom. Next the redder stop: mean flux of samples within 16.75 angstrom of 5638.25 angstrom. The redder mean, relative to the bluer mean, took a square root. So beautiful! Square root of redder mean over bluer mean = 0.996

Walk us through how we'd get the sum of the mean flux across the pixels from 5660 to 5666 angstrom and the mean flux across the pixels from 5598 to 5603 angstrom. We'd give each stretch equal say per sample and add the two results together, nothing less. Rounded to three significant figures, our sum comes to 1.70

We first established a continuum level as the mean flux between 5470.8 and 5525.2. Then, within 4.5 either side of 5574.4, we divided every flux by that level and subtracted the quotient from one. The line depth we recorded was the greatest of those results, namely 0.016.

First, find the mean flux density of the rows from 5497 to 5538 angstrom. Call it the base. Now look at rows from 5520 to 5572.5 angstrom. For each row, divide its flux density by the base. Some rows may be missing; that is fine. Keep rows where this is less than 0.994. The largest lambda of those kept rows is 5571.84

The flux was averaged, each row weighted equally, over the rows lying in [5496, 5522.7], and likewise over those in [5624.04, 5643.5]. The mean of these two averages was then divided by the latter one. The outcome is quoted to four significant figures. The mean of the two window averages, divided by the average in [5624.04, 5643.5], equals 1.009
